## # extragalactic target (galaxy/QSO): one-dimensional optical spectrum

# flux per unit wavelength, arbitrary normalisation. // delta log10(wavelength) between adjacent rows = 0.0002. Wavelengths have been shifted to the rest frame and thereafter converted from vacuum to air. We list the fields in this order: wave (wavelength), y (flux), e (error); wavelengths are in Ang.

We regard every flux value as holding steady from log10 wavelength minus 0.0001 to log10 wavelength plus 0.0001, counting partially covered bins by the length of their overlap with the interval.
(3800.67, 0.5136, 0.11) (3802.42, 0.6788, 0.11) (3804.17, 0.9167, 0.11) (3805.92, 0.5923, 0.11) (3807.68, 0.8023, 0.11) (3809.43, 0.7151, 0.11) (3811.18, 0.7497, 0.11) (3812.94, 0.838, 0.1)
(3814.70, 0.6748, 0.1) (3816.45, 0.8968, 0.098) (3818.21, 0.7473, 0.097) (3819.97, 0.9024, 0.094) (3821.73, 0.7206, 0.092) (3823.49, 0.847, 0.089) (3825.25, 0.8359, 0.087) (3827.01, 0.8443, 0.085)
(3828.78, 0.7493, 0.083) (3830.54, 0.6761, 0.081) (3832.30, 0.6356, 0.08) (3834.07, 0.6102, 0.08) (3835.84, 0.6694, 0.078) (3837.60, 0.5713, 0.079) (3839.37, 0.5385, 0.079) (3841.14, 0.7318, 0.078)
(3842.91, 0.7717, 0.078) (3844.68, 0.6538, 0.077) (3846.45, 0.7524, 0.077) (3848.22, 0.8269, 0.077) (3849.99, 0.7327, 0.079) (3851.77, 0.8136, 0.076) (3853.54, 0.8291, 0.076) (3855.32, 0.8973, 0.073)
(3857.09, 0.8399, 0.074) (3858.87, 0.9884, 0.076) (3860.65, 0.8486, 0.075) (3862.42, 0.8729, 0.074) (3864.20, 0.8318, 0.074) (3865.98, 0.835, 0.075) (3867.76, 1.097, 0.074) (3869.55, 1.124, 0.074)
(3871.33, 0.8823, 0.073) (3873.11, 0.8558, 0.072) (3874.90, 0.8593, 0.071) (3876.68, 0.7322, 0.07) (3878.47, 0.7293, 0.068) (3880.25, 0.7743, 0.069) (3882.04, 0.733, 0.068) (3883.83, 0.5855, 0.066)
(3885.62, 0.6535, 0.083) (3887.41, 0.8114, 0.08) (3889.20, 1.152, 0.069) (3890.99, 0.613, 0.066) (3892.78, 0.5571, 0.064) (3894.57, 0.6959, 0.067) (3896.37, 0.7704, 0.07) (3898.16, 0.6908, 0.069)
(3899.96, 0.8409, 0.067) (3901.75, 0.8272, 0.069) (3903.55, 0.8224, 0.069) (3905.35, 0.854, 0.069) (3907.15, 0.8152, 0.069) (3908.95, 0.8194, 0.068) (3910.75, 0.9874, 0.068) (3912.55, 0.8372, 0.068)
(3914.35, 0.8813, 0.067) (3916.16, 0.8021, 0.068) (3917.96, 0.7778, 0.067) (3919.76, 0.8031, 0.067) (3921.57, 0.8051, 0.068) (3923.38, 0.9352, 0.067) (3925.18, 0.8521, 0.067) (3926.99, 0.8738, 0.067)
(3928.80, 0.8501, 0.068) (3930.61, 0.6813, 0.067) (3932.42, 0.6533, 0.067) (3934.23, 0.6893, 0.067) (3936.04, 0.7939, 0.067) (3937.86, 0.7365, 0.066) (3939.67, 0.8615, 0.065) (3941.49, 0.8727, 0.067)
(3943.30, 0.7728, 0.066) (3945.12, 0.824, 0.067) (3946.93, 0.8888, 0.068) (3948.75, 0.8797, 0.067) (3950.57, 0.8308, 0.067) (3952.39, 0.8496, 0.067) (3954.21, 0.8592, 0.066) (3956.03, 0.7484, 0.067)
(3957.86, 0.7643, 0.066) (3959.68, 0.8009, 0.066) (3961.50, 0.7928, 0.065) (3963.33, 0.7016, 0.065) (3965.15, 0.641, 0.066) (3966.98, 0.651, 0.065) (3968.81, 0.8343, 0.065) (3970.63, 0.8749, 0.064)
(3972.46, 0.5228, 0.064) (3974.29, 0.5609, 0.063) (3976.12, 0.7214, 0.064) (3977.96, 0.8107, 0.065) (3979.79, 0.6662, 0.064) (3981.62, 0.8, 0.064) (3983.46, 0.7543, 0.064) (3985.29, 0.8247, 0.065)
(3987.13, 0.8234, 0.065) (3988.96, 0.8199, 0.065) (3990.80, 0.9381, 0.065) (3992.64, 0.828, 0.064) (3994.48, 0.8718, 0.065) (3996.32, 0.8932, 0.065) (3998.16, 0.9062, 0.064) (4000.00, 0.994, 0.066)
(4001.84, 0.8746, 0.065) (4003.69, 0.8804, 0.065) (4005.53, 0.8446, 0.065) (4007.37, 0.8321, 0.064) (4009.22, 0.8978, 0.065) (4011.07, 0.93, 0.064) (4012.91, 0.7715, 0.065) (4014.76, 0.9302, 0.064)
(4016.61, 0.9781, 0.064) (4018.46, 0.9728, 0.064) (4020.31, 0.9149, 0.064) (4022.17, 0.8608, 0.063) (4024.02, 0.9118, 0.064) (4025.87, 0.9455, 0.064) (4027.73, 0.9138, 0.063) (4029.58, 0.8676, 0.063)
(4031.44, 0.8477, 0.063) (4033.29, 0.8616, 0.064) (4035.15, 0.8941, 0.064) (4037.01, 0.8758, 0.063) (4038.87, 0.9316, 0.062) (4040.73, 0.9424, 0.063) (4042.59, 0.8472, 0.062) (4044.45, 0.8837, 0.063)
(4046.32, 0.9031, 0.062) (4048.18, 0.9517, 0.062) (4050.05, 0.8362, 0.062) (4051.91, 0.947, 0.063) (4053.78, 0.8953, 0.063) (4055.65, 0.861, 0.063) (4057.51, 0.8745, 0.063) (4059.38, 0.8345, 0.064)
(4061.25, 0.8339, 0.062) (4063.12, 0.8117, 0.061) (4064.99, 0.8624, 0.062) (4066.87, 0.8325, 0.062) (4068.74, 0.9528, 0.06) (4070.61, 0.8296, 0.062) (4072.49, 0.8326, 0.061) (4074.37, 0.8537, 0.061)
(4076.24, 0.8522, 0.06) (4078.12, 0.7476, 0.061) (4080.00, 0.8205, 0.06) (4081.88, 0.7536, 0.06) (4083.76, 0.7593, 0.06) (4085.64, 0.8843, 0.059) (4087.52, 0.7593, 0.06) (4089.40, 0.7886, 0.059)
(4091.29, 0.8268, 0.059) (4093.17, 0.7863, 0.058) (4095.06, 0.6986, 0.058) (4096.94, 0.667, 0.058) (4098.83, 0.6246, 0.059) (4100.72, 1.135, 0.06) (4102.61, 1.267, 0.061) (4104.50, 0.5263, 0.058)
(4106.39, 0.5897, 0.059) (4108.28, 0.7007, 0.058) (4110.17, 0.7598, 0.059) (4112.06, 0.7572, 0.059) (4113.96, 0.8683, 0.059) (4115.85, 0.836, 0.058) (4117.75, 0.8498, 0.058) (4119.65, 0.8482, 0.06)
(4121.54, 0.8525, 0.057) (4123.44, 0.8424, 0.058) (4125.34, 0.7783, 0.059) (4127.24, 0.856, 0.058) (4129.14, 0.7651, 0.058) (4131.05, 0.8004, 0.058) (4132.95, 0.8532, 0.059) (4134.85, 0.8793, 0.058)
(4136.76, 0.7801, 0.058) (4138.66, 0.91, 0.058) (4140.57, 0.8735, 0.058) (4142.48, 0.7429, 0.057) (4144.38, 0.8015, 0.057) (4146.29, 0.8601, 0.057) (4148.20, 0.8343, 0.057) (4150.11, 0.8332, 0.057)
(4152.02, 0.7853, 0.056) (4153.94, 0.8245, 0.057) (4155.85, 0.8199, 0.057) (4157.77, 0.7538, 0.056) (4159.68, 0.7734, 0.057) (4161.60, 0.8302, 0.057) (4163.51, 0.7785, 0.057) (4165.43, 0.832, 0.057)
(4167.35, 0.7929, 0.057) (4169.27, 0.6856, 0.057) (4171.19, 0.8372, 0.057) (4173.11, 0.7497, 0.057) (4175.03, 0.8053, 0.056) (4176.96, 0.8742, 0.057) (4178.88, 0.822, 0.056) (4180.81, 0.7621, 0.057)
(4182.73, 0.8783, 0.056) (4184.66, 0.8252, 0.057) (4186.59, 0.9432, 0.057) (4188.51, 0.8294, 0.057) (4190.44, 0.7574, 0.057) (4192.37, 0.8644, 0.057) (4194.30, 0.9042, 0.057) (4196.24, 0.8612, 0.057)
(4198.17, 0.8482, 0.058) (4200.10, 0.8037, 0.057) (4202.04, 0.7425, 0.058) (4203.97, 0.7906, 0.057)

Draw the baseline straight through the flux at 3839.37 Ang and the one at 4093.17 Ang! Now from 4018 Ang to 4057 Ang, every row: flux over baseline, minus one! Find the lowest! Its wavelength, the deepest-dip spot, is 4050.05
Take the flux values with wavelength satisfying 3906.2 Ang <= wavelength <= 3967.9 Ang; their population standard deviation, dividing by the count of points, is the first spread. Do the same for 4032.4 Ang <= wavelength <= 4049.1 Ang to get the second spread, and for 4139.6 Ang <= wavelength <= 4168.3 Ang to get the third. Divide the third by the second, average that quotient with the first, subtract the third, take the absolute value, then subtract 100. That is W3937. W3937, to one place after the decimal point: -99.5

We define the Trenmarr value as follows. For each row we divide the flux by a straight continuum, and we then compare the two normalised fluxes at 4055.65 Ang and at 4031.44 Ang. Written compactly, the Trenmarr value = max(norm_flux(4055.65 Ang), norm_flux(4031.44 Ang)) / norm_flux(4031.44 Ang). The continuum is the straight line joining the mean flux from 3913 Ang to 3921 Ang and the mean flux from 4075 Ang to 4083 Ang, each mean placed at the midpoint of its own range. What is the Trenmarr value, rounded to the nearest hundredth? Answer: 1.02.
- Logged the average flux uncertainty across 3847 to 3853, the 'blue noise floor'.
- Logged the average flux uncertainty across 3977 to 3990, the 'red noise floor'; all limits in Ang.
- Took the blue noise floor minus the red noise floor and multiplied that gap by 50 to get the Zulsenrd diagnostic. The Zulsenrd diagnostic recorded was 0.64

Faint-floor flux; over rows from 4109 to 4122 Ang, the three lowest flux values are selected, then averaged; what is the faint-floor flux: 0.78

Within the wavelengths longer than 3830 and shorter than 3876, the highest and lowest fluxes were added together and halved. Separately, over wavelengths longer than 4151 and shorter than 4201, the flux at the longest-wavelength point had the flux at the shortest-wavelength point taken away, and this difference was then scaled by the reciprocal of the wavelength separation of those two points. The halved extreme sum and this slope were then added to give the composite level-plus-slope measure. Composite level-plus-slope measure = 0.83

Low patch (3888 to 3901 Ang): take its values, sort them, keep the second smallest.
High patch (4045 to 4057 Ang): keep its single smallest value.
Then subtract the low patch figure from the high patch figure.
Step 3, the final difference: 0.2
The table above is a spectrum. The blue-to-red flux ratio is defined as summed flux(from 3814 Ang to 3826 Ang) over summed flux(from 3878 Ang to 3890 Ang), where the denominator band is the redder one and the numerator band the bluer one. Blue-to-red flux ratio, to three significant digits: 1.03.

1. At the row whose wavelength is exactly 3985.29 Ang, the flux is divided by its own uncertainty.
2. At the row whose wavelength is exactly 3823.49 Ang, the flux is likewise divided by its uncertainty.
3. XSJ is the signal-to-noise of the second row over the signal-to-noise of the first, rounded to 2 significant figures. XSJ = 0.75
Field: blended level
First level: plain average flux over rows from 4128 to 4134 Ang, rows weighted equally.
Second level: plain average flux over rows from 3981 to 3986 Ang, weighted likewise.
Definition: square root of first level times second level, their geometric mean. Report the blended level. 0.800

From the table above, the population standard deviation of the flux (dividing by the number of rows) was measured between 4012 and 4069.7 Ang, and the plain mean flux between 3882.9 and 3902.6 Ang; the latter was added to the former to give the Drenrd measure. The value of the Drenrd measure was 0.795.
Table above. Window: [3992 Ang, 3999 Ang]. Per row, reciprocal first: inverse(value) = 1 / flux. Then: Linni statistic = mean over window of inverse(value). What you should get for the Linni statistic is 1.14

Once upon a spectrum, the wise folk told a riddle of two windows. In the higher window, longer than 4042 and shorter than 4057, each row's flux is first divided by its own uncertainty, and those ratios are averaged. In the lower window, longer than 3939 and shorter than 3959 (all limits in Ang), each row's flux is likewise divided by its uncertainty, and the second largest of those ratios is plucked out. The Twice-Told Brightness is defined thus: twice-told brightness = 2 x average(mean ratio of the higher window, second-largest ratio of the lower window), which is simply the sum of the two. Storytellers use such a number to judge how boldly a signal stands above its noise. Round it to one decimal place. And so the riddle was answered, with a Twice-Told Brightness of 27.4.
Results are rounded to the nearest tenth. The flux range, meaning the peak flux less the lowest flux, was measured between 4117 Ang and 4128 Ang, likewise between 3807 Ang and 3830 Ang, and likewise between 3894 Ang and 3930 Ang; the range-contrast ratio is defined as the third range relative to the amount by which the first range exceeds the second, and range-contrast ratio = -2.0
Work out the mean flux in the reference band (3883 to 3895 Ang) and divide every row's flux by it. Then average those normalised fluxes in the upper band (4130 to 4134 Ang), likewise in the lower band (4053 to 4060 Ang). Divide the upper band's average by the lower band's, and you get 0.95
